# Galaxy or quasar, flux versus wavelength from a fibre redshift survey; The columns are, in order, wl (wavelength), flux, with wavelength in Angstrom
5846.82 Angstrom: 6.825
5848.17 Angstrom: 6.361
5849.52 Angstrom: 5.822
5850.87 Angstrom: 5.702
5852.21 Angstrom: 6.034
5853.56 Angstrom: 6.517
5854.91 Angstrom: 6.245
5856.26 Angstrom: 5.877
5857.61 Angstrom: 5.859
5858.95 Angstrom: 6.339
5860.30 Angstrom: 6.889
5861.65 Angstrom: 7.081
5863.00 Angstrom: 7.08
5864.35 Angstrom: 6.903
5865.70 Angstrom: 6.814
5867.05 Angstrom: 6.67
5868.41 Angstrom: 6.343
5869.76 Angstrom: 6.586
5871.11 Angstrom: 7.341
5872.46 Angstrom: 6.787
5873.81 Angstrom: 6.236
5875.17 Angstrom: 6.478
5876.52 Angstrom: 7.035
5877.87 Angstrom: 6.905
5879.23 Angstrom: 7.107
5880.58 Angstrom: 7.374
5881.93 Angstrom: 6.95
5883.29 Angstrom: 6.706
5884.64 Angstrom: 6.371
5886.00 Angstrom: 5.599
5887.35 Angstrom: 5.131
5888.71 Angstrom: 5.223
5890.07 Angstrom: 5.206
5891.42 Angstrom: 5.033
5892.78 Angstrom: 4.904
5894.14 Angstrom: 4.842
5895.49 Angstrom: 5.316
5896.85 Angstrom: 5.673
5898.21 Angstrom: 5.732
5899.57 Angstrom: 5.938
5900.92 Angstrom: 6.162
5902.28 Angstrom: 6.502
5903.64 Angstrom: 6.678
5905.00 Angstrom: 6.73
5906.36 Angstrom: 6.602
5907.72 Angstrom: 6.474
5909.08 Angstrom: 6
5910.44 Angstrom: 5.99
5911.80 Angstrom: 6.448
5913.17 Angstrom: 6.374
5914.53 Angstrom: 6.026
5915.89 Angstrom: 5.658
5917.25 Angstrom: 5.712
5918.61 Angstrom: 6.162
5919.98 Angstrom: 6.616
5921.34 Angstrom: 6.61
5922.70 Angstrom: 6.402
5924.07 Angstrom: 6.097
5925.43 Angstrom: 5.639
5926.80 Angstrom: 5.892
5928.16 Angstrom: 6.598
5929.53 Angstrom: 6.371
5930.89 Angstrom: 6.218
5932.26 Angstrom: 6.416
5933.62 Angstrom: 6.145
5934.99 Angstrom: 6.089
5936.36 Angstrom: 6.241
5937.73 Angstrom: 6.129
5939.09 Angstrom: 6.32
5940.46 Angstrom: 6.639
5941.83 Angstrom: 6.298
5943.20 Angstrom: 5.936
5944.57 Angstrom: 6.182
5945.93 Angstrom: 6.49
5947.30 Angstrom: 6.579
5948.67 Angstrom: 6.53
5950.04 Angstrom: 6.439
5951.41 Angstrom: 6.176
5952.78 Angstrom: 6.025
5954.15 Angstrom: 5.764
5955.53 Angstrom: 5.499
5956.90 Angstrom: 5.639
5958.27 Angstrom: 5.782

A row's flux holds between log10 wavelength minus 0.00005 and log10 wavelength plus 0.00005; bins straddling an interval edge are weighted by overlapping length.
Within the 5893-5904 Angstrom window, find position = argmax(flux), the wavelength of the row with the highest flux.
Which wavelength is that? 5903.64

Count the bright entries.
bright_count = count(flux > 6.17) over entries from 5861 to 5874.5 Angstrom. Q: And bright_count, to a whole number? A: 10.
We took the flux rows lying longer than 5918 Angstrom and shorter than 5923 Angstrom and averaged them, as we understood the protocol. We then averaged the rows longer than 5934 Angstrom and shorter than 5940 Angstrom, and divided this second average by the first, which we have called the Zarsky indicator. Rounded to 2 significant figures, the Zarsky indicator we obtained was 0.96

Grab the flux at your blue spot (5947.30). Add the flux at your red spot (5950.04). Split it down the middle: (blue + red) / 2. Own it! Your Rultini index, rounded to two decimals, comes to 6.51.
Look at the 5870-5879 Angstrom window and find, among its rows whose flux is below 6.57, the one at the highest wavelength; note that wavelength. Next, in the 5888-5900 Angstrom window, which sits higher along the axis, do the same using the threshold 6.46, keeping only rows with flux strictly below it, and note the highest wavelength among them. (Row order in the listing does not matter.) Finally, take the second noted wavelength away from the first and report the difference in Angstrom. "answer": -24.4 Angstrom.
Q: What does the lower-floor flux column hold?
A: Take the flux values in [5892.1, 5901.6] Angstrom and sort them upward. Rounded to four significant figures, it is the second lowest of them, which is 4.904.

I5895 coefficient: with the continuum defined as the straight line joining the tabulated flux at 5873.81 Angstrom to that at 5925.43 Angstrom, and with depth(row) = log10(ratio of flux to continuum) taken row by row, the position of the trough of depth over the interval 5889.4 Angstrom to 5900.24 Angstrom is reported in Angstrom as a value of 5894.14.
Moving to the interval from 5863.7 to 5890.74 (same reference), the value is 5887.35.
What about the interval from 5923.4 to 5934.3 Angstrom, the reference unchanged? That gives 5925.43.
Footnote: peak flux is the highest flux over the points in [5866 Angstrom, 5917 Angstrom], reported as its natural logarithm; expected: 2.00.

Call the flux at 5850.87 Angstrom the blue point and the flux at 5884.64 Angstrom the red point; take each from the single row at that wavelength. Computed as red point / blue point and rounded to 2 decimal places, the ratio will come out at 1.12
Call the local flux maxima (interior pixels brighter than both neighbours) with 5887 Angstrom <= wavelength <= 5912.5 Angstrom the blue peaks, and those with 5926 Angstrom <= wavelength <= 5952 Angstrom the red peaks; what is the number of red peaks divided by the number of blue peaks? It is 2.5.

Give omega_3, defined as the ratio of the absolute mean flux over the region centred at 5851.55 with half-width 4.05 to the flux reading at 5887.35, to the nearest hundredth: 1.19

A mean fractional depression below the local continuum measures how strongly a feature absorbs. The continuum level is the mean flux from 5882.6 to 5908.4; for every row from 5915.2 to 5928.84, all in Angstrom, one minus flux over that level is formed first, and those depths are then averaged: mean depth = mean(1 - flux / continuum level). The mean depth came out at -0.052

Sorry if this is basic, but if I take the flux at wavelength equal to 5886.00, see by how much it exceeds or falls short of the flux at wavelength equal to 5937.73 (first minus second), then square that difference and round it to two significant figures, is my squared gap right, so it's 0.28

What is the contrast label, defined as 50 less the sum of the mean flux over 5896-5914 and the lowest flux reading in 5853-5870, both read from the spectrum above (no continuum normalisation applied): 37.9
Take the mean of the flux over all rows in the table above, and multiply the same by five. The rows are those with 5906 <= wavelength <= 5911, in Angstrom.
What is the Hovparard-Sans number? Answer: 31.3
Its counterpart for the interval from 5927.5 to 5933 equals 32.0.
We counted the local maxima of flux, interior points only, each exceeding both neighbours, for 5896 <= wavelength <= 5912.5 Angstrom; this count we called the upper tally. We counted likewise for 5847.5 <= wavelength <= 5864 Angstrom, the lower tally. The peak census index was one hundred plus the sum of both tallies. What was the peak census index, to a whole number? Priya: 103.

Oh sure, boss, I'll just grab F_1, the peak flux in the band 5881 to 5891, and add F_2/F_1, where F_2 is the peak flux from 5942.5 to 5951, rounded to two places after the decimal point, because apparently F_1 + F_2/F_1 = 7.90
